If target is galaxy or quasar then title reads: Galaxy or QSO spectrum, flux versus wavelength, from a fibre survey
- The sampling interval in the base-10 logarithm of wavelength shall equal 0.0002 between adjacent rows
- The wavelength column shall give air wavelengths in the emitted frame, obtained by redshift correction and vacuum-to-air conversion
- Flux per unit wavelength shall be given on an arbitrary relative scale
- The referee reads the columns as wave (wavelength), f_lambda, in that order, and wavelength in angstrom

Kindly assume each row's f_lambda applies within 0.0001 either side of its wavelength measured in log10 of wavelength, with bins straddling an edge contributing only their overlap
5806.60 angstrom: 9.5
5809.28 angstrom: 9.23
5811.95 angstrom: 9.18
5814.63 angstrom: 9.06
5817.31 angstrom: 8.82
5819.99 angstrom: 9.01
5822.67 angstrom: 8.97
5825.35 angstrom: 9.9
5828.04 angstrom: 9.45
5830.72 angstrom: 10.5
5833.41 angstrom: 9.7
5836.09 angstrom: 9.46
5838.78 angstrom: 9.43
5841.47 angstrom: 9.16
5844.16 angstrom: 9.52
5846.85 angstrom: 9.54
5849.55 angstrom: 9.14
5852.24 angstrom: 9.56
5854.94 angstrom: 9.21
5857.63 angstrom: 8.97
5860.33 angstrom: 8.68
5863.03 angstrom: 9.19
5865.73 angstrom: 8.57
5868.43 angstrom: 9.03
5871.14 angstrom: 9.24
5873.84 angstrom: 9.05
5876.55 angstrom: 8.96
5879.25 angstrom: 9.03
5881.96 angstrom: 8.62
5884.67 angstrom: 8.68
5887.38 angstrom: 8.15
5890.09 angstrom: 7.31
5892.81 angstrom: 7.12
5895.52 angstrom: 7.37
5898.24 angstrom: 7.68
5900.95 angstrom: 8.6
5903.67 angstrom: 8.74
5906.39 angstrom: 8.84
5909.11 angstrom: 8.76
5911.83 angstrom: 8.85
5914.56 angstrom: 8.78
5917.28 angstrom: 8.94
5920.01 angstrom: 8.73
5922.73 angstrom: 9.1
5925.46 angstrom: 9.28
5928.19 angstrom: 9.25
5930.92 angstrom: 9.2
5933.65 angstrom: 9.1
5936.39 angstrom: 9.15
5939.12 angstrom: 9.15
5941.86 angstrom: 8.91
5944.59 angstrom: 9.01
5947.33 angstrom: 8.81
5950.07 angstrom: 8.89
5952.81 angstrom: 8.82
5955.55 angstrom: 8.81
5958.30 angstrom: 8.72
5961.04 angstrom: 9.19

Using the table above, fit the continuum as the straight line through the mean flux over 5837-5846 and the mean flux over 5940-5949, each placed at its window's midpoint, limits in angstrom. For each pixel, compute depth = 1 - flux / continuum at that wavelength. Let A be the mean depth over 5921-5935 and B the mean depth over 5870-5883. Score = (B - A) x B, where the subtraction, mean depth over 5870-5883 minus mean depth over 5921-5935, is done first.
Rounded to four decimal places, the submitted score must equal 0.0012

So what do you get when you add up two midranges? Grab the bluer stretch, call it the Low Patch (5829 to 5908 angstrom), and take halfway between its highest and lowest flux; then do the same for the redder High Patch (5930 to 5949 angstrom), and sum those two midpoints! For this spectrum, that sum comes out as 17.8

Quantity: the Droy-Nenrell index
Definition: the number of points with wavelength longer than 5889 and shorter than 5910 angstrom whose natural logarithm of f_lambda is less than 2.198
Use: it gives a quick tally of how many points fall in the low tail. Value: 8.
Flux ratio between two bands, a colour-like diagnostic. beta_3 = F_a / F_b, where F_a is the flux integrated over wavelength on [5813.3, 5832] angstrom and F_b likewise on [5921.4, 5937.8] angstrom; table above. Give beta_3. 1.17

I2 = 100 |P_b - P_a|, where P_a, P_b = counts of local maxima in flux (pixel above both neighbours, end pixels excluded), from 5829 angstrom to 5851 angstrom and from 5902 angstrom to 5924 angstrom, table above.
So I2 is 200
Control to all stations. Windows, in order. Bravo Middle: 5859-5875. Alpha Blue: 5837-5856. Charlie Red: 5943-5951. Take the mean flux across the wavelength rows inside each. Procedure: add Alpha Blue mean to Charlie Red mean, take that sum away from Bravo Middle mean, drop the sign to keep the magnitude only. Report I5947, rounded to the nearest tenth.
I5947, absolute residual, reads 9.3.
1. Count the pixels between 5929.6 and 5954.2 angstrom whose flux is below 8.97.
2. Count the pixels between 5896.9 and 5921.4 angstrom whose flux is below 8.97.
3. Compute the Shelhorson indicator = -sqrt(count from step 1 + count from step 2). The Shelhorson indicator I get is -3.6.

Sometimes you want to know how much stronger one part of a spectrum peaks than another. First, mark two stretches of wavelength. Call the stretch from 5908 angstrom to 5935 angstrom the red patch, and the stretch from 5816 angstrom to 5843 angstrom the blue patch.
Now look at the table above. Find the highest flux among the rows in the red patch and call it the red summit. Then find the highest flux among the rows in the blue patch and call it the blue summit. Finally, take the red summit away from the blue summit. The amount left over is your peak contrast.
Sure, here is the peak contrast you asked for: 1.2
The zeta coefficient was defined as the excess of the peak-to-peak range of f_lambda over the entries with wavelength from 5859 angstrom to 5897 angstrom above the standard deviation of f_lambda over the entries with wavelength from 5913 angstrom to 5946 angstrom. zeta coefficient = 1.9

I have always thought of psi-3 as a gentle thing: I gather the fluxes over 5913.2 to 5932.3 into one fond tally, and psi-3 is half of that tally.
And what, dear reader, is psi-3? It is 31.64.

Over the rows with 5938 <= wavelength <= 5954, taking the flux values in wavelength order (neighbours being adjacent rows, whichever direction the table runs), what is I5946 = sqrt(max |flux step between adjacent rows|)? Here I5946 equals 0.5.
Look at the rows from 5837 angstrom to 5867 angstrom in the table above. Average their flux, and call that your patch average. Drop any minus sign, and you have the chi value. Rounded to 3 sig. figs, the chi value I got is 9.18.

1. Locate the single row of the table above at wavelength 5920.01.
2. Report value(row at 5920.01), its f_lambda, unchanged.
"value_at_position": 8.73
